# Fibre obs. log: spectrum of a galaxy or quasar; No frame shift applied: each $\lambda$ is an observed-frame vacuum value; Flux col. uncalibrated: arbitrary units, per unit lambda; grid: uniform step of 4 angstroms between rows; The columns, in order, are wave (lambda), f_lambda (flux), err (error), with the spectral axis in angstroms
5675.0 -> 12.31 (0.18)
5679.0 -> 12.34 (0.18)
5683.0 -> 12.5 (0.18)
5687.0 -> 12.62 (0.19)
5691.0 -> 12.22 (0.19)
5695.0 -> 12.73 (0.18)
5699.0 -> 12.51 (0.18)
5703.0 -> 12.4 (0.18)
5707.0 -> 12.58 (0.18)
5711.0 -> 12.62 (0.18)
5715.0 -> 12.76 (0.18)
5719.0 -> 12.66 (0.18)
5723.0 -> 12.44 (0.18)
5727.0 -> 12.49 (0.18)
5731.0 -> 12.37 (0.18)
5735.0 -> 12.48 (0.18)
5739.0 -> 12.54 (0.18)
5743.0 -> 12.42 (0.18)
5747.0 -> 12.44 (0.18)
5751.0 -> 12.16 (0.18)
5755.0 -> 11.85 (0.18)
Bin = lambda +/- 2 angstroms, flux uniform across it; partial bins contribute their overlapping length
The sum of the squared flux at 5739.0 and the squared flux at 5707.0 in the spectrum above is 316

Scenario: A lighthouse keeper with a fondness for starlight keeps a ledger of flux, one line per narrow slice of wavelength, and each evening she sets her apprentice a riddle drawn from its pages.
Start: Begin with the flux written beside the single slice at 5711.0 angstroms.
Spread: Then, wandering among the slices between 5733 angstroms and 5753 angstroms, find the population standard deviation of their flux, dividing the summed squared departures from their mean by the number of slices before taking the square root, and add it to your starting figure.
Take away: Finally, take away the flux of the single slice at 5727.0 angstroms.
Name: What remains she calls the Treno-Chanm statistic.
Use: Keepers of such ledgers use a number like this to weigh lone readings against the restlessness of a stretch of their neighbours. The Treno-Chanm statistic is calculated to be 0.3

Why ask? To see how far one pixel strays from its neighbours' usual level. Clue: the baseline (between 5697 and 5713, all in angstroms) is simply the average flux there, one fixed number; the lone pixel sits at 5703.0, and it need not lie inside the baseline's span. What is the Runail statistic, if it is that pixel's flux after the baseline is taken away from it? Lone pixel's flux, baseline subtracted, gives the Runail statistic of -0.13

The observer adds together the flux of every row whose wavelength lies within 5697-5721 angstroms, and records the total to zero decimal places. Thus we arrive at 76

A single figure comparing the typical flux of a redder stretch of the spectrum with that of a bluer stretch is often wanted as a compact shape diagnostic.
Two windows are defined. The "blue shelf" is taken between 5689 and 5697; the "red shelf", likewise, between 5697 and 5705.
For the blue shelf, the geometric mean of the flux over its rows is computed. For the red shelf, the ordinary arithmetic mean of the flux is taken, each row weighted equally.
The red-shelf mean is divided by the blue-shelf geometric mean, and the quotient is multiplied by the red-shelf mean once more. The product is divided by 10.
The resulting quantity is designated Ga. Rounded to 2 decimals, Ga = 1.24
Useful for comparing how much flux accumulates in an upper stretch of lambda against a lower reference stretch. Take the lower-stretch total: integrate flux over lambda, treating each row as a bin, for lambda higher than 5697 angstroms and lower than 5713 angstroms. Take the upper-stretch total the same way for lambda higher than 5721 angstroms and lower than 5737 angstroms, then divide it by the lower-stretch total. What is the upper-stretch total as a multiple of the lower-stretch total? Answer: 0.99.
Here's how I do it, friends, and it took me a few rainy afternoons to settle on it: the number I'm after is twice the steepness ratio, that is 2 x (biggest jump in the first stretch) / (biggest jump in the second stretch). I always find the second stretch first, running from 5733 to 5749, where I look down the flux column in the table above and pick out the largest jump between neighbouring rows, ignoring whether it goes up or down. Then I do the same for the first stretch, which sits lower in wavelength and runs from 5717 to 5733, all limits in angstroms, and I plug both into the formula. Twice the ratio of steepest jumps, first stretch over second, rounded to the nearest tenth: 3.7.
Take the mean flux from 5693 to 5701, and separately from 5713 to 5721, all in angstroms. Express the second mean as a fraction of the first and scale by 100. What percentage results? 101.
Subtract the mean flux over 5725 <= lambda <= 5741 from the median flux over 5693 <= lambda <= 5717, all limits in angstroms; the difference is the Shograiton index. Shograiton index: 0.13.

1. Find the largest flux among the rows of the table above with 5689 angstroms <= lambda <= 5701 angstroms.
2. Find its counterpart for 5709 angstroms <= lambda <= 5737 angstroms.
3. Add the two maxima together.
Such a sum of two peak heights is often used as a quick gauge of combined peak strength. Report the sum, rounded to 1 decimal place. 25.5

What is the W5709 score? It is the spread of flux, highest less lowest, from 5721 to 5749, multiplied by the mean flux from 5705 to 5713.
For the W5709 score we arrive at 2.1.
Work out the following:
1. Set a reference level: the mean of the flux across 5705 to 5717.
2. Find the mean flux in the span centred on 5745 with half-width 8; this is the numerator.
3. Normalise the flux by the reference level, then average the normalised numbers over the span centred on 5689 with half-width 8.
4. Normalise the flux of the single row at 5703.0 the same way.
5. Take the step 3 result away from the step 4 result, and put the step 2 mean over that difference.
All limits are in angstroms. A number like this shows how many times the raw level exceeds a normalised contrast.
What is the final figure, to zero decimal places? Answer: -1334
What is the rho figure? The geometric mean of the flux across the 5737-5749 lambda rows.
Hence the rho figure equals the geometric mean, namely 12.5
